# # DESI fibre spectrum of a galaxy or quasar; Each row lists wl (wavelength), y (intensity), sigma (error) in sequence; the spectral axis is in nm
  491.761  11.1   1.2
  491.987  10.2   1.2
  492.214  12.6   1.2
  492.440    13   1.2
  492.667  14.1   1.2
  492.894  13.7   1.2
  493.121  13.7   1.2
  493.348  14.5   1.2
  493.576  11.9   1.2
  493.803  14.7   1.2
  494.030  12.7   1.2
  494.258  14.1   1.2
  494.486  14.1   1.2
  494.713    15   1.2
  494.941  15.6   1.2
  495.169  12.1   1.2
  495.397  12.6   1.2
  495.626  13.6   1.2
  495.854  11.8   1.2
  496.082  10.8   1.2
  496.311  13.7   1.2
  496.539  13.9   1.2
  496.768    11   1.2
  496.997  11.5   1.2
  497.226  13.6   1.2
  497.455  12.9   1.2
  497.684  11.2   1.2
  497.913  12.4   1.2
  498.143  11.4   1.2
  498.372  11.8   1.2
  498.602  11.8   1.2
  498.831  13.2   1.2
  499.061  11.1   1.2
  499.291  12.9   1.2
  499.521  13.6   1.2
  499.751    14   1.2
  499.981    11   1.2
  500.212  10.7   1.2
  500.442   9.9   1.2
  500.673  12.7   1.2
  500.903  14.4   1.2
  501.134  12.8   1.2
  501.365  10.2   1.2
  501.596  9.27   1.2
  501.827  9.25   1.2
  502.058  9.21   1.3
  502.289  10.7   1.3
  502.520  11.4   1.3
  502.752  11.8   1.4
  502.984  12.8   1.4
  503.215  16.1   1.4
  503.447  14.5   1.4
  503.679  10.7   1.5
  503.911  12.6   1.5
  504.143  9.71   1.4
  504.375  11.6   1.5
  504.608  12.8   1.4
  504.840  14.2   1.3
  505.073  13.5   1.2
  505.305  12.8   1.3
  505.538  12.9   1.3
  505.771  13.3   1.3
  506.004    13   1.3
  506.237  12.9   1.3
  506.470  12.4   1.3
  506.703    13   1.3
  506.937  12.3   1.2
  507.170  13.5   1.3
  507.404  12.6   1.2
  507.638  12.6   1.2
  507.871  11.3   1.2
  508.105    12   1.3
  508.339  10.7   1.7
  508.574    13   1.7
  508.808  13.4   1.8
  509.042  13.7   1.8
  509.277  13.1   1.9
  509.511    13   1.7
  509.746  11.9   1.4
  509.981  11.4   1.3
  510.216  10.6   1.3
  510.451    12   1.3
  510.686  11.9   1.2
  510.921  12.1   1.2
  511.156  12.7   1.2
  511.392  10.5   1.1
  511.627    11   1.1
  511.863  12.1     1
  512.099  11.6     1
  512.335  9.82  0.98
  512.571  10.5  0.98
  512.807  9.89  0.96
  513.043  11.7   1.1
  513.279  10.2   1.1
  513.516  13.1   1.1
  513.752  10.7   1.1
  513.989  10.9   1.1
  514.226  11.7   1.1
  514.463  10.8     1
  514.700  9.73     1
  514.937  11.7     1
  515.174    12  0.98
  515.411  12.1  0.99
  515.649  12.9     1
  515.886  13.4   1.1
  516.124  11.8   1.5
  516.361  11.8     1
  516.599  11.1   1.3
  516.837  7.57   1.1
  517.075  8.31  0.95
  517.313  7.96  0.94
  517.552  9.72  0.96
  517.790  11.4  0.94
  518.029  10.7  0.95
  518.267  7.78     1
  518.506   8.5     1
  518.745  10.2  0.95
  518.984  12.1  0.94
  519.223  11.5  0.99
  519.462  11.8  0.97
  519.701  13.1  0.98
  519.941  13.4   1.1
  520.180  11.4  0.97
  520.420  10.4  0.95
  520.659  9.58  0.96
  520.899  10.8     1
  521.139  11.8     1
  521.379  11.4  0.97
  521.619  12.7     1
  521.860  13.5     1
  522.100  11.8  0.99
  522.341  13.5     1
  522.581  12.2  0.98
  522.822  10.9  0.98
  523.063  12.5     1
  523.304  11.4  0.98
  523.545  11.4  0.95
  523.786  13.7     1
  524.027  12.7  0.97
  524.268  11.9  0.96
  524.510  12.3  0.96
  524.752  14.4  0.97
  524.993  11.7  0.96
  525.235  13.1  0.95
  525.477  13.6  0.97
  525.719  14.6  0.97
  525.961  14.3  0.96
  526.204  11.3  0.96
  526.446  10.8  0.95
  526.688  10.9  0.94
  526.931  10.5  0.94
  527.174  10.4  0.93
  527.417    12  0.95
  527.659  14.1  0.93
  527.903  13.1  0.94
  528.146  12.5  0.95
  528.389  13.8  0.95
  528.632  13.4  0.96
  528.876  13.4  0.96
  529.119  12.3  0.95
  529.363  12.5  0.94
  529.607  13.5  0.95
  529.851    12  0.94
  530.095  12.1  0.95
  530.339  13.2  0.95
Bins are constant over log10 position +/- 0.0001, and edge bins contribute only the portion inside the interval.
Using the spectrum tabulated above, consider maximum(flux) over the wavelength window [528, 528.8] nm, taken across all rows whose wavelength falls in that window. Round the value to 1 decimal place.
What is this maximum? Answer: 13.8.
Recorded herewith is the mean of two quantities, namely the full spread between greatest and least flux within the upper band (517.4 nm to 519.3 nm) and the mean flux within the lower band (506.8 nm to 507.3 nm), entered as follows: 8.6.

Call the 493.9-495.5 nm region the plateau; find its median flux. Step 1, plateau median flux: 14.1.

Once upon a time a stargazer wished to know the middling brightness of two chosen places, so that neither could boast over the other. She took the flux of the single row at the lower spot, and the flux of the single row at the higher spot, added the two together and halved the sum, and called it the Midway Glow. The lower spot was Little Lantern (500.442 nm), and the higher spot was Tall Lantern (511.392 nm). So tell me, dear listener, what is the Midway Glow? 10.2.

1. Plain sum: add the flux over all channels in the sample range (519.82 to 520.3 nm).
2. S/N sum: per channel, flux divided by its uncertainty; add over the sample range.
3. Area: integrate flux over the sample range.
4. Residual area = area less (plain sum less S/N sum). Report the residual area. 5.1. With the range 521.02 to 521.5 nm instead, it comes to 5.9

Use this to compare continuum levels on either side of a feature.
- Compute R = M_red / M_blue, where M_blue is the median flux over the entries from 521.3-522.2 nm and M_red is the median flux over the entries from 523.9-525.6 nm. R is 1.0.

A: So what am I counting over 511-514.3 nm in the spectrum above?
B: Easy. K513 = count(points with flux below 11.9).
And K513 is 11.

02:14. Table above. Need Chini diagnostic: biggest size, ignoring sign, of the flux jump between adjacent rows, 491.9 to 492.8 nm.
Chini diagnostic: 2.4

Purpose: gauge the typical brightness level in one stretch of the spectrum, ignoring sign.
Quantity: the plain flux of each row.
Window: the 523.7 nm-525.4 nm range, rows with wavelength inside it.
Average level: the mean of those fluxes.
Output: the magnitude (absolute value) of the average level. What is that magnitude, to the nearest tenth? 12.8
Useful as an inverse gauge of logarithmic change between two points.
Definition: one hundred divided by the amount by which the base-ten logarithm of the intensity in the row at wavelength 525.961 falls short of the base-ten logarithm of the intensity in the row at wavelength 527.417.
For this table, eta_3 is -1313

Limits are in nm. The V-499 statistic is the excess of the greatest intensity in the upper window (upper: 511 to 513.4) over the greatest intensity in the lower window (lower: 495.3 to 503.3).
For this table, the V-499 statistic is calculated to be -3.4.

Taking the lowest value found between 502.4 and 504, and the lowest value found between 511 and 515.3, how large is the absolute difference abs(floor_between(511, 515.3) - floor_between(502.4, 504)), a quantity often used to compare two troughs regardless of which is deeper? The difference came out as 1.0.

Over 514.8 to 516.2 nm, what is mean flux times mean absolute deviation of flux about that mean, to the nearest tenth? 6.8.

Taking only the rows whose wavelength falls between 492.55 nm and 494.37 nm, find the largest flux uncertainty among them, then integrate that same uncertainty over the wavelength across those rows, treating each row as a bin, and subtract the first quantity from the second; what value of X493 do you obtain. 0.98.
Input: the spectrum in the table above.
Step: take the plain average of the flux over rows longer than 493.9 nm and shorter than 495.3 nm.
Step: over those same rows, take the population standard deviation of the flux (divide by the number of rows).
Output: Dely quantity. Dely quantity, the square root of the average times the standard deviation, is 4.1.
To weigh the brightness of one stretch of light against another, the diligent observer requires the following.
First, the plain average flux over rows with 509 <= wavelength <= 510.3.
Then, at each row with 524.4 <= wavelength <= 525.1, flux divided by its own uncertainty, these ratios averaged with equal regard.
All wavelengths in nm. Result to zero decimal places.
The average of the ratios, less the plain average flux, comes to 1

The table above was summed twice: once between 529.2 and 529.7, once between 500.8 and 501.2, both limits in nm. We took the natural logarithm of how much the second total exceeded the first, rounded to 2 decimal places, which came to 0.18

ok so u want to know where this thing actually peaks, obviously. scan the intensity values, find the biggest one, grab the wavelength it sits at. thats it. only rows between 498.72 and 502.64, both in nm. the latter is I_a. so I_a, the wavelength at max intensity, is 500.903 nm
